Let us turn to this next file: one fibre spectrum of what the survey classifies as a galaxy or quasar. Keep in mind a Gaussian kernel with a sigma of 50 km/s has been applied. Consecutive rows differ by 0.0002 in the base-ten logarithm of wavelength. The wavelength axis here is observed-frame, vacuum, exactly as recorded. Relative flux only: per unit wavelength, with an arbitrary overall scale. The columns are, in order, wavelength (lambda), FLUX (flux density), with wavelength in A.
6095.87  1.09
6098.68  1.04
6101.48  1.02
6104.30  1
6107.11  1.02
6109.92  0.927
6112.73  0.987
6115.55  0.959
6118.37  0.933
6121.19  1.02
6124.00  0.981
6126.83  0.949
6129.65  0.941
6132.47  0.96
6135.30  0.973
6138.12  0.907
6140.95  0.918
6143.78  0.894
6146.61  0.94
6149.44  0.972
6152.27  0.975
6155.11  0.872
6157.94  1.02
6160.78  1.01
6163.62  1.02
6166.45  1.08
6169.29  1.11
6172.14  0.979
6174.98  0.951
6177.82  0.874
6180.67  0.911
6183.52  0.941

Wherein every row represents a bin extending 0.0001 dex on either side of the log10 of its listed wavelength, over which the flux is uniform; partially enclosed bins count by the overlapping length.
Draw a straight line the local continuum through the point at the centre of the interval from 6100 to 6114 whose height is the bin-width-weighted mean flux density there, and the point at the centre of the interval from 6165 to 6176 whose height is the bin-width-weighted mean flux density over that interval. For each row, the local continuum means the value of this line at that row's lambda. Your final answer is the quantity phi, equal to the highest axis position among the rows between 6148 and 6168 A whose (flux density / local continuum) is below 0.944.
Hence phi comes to 6155.11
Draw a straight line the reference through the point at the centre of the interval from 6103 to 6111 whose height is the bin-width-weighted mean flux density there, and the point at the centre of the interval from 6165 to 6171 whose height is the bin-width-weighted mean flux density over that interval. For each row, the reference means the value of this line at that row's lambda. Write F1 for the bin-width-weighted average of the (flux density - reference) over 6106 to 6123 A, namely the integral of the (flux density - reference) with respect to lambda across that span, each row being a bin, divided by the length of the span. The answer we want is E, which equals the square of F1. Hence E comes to 0.0006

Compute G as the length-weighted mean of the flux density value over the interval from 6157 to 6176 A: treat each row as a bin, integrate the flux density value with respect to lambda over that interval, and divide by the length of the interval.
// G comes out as 1.03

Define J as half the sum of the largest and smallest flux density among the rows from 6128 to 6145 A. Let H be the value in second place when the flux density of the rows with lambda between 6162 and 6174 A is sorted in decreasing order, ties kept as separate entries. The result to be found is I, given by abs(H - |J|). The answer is 0.15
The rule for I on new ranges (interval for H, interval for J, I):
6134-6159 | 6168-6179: 0.02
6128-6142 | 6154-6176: 0.03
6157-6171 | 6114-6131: 0.10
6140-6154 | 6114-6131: 0.00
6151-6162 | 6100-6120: 0.04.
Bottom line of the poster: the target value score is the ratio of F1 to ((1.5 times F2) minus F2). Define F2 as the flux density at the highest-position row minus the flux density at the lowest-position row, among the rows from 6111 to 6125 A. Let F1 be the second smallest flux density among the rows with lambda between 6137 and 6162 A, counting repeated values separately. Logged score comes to -298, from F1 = 0.894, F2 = -0.01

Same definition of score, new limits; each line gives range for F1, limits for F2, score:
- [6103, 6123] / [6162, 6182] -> -17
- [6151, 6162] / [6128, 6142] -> -85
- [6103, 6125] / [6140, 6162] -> 20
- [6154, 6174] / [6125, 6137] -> 82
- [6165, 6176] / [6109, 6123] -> 21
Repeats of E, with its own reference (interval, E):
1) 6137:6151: 0.0147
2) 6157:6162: 0.0036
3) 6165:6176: 0.0037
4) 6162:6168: 0.0012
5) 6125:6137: 0.0050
